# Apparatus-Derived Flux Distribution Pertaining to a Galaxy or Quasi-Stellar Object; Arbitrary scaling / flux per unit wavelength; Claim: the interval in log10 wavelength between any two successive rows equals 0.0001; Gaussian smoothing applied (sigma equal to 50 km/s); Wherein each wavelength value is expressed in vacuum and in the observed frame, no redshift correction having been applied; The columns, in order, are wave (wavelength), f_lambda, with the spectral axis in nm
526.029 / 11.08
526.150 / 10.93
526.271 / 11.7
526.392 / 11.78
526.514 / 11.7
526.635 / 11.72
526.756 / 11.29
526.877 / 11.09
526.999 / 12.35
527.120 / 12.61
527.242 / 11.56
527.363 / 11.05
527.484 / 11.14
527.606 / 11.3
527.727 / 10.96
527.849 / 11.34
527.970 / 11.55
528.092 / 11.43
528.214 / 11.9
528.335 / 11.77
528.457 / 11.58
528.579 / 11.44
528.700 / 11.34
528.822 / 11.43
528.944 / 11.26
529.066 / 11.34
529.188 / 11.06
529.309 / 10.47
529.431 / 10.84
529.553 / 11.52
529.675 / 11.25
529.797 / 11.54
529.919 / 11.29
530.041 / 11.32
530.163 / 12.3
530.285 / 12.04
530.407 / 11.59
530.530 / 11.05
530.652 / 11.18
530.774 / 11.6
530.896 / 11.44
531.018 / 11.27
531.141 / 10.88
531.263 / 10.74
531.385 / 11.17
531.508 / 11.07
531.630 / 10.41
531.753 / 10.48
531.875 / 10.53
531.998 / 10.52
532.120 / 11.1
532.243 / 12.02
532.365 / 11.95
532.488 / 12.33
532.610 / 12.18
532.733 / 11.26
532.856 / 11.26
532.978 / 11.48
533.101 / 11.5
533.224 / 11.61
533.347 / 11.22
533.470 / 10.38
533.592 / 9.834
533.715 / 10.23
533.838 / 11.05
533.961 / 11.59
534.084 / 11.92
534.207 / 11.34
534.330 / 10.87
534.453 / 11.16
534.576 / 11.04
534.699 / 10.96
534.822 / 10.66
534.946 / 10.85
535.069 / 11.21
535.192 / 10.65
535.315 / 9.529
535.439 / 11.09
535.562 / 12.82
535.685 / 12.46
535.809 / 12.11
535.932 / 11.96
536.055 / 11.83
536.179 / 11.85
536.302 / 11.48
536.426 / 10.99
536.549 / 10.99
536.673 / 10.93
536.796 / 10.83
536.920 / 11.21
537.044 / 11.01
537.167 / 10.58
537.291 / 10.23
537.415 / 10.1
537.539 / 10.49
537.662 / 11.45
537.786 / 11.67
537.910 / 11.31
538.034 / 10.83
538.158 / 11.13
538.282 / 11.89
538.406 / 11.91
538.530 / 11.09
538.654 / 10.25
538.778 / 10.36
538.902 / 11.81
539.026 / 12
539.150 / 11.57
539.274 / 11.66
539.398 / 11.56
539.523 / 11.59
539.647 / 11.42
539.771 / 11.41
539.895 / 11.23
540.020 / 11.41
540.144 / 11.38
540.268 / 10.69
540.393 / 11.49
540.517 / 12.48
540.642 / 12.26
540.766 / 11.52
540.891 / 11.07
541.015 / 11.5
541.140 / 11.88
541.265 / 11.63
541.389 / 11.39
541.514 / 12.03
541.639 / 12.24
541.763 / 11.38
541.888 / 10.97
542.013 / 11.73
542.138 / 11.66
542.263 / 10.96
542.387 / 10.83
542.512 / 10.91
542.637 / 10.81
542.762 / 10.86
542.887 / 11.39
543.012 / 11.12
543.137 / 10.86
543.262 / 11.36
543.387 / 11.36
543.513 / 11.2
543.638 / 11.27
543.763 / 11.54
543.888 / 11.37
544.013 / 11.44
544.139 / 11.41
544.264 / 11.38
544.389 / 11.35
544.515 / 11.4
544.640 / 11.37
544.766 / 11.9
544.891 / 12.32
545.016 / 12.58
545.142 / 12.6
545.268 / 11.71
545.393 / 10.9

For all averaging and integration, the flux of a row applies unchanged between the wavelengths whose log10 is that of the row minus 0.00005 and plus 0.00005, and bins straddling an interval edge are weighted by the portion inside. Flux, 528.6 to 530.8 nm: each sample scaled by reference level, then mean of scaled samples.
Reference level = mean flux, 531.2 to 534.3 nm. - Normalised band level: 1.02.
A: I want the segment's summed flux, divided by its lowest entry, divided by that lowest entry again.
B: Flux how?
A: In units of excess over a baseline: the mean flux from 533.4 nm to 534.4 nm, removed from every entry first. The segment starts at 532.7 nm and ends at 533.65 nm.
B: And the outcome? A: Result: 1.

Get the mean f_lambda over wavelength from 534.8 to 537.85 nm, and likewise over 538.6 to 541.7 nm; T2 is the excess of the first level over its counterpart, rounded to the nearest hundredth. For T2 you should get -0.35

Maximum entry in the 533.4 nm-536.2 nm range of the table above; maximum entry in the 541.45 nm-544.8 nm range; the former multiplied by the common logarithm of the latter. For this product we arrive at 13.95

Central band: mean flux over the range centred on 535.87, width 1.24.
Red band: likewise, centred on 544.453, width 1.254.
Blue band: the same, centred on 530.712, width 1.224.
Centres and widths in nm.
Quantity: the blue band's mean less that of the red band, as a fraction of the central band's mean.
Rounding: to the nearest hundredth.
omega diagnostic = -0.02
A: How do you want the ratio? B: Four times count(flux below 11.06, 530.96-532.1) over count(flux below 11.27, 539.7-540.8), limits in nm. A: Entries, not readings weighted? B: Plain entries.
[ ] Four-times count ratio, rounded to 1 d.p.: 12.0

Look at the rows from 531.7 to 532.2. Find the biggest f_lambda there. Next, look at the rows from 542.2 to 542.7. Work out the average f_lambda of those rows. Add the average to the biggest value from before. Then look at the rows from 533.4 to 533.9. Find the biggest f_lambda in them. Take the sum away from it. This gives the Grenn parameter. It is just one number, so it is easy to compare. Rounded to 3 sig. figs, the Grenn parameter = -10.9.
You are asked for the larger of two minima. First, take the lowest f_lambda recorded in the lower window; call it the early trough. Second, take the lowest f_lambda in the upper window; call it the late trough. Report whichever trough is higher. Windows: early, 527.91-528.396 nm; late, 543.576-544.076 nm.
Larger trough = 11.4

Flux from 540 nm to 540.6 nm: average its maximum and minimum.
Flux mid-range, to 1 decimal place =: 11.6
